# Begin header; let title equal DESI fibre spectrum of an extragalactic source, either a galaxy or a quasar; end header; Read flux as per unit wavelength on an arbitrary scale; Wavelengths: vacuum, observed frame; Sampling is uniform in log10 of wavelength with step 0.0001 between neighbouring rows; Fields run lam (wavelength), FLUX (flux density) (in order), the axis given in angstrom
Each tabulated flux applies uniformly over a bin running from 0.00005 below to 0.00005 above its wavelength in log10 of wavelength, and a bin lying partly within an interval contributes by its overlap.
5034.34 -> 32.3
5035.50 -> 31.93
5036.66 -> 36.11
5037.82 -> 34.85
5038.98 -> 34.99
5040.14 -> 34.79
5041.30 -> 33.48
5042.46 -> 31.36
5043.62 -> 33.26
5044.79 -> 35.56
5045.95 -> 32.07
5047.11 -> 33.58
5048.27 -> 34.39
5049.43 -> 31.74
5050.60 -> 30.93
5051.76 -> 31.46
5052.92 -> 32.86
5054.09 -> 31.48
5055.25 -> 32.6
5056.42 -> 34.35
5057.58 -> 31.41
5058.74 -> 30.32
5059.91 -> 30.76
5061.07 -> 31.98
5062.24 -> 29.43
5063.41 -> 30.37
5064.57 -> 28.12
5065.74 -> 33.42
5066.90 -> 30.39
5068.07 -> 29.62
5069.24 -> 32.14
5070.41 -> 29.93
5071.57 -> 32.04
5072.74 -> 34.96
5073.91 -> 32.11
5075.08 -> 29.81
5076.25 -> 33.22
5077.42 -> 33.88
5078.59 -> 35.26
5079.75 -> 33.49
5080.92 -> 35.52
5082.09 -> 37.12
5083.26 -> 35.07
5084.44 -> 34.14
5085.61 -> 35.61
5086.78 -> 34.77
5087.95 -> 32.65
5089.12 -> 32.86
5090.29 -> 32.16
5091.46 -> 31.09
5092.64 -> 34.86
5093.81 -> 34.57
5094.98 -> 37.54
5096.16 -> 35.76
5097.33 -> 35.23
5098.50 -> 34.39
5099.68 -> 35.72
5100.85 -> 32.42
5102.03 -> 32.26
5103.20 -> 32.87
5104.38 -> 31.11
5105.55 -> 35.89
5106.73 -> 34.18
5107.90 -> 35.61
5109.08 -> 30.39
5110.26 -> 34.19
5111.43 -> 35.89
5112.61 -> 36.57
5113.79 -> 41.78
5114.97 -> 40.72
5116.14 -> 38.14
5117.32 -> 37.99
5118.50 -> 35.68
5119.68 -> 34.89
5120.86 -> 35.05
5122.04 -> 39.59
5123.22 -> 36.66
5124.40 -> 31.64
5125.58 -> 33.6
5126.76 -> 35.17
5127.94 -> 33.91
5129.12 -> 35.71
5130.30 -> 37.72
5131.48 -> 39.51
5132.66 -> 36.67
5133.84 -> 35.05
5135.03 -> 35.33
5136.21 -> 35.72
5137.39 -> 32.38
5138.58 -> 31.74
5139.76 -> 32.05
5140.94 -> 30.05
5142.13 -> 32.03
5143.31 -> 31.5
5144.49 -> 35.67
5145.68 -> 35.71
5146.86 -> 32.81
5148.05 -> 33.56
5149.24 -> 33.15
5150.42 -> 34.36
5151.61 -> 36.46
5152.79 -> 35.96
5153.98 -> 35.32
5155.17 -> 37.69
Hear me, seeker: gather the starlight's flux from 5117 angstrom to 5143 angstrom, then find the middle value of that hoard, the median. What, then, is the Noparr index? 35.1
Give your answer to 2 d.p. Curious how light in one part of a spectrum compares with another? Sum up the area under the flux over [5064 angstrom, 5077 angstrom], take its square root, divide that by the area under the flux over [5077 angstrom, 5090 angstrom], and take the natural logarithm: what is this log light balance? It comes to -3.10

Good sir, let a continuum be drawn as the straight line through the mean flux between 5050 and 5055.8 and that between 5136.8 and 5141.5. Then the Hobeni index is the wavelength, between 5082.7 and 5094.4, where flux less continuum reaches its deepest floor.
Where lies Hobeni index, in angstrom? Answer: 5091.46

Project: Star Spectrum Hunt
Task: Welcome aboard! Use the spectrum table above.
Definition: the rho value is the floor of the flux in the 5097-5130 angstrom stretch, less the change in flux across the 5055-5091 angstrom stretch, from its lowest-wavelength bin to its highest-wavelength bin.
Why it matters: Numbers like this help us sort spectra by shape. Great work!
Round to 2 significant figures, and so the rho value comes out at 31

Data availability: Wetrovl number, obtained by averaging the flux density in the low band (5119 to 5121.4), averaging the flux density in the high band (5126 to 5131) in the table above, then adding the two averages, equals 70.6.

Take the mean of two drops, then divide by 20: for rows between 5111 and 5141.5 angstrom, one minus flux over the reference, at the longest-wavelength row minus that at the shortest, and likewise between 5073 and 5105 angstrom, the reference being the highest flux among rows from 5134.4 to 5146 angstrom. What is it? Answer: 0.005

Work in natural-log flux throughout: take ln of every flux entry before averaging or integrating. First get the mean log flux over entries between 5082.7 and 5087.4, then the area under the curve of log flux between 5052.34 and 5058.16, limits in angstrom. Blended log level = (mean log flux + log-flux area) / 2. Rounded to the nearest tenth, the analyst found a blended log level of 11.9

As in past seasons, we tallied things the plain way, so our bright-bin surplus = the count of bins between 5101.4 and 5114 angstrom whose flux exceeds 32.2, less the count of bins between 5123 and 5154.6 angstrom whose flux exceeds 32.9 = -10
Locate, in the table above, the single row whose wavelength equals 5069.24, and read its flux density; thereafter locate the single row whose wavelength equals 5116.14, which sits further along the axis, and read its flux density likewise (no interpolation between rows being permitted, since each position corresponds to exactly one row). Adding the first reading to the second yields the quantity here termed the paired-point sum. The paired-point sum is 70.3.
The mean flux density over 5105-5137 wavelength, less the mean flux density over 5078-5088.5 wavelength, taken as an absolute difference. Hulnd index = 1.2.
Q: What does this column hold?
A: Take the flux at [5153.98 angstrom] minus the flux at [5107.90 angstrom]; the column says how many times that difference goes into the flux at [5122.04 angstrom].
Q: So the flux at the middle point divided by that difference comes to -137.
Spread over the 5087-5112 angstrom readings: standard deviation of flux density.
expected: 1.9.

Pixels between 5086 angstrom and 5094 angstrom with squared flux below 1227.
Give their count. 7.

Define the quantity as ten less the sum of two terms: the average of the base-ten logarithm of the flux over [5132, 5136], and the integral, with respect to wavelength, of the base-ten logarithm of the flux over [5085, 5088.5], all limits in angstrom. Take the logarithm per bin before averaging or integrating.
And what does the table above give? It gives 3.1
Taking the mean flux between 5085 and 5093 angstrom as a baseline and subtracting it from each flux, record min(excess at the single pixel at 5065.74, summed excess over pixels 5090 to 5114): 0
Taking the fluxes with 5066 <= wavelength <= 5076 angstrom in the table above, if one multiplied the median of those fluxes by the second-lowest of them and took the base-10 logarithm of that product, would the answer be 2.97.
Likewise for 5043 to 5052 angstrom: 3.01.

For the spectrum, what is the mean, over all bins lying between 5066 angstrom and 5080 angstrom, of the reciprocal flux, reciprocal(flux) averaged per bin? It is 0.0311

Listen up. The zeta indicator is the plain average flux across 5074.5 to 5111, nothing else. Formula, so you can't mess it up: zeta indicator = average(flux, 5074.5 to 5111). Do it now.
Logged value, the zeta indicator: 34.0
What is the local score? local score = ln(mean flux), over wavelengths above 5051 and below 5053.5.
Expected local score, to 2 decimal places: 3.47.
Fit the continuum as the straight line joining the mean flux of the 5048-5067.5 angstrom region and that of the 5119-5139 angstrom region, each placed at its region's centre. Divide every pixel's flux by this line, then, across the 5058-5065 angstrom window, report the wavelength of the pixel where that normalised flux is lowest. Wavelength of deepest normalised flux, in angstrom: 5064.57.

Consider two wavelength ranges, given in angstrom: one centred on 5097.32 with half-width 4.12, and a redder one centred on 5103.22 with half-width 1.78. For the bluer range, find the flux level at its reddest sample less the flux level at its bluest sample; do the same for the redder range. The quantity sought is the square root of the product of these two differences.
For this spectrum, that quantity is 1.6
